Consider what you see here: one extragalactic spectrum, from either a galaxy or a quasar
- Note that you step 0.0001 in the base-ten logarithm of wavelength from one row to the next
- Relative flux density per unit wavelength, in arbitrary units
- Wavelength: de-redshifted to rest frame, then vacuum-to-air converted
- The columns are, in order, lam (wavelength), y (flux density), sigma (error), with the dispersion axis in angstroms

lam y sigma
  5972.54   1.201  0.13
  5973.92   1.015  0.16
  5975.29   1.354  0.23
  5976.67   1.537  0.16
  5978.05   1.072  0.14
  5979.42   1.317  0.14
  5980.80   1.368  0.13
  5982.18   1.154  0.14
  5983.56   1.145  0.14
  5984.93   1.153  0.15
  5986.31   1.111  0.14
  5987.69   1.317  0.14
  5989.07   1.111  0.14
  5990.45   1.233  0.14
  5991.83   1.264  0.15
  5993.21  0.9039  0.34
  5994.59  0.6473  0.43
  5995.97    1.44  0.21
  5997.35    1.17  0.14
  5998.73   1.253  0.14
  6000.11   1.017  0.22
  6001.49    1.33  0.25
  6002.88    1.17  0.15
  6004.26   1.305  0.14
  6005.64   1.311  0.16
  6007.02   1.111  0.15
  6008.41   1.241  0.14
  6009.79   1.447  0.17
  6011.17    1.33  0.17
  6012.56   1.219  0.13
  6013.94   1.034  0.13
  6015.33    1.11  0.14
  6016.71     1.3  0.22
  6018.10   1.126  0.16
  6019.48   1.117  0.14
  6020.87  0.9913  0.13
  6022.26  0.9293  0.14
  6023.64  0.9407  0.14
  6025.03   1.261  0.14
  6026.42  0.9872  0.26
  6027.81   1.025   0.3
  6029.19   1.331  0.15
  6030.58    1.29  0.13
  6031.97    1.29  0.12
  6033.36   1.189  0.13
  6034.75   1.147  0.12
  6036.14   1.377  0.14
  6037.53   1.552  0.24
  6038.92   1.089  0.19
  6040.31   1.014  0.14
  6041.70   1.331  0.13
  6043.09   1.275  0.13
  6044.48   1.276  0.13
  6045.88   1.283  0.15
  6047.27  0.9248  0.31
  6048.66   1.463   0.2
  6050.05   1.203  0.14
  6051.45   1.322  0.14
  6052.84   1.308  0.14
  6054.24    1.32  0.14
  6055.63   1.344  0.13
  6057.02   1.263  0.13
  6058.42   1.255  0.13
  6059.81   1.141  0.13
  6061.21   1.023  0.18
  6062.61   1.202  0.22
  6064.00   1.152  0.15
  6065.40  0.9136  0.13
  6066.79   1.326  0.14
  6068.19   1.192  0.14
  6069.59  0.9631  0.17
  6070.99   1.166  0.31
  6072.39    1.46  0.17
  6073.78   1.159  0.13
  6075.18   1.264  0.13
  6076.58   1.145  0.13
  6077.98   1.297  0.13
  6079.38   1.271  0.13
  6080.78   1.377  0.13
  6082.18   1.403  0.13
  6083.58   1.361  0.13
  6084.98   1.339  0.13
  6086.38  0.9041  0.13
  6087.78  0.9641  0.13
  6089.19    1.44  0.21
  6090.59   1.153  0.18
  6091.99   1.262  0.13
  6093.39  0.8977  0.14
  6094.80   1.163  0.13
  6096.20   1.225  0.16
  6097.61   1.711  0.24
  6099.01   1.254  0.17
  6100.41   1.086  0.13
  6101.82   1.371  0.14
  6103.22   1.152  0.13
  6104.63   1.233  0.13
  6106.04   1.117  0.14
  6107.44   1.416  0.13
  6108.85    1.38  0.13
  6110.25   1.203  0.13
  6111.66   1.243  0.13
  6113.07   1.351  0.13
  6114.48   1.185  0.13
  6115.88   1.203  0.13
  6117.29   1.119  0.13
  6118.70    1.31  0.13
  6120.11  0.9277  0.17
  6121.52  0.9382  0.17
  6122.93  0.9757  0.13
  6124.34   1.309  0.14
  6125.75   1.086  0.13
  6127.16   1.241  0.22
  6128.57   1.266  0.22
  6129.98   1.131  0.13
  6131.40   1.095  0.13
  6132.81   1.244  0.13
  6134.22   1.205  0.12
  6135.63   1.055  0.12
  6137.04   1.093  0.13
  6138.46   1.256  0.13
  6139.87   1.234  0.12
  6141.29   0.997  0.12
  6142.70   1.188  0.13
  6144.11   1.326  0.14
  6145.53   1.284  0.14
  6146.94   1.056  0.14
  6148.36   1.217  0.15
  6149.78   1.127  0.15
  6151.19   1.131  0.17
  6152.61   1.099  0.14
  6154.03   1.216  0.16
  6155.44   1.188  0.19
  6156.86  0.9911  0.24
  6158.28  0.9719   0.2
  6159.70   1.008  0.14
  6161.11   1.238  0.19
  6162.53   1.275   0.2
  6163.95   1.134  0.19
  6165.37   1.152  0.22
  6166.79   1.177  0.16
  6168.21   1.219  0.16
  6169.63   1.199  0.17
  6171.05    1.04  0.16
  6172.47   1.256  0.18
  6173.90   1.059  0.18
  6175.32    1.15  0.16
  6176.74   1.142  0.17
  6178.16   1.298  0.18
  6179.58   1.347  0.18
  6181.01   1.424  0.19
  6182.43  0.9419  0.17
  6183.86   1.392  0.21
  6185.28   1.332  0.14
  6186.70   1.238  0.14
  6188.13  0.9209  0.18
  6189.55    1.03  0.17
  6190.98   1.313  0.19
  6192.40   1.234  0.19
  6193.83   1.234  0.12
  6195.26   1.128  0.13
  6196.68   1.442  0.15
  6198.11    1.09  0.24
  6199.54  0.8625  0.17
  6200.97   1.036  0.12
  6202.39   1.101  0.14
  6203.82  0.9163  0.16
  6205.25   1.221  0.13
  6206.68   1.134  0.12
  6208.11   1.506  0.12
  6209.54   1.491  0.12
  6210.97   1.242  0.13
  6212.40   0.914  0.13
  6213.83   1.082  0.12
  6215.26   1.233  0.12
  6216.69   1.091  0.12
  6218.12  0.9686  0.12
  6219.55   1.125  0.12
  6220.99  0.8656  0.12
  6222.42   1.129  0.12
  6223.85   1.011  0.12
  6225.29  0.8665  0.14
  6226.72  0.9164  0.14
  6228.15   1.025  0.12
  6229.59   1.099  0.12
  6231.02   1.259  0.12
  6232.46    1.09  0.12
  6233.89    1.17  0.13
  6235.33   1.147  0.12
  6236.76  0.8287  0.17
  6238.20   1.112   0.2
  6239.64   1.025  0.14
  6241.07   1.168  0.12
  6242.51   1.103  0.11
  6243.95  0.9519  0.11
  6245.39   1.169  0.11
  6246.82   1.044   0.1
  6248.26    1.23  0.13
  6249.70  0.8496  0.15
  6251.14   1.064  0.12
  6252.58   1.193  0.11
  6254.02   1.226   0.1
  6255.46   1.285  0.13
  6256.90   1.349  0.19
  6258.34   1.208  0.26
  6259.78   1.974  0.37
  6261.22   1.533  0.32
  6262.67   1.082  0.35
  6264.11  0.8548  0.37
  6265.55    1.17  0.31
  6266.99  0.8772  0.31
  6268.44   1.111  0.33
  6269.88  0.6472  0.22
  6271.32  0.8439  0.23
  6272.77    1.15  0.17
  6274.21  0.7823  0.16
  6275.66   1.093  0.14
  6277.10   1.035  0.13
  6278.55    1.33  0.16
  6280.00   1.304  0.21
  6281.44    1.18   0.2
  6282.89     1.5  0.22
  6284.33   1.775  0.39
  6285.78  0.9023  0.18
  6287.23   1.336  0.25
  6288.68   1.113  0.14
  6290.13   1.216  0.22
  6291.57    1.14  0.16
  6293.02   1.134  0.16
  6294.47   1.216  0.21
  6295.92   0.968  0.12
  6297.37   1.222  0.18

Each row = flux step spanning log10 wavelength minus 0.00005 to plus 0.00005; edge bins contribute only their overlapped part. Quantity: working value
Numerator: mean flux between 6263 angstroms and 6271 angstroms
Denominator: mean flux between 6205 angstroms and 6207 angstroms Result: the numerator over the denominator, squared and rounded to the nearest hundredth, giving 0.63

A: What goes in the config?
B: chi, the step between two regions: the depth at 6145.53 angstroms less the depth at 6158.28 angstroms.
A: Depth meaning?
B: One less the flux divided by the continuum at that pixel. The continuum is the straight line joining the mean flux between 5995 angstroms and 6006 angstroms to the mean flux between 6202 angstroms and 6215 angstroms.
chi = -0.26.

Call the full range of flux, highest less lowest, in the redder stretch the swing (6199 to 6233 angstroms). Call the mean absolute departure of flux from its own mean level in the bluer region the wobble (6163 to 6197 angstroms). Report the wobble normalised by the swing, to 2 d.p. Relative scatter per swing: 0.17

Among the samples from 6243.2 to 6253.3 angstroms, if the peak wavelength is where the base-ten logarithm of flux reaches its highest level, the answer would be 6248.26 angstroms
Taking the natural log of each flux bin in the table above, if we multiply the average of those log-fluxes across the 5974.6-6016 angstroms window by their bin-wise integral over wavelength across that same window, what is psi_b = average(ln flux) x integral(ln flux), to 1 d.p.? 1.3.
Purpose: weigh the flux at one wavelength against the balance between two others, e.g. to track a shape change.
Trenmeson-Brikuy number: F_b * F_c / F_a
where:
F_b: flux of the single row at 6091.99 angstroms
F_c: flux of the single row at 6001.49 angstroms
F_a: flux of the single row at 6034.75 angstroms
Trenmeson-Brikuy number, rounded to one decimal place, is 1.5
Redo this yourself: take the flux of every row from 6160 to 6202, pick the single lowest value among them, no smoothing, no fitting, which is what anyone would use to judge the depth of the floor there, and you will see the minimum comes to 0.8625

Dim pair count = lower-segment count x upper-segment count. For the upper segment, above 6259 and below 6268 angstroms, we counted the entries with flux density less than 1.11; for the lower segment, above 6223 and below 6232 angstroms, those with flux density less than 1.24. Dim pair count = 15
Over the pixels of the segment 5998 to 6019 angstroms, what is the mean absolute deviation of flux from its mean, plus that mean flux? 1.32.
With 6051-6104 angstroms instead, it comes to 1.35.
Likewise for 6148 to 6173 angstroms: 1.22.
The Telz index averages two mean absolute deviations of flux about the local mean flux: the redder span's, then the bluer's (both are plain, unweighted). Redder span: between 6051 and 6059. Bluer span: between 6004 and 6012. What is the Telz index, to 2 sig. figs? 0.053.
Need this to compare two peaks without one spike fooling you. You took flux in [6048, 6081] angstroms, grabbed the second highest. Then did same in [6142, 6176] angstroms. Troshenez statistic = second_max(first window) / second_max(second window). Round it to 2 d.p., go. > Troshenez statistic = 1.14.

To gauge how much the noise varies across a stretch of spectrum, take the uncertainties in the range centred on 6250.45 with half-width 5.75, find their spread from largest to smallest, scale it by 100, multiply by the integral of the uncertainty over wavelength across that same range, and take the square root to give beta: 2.6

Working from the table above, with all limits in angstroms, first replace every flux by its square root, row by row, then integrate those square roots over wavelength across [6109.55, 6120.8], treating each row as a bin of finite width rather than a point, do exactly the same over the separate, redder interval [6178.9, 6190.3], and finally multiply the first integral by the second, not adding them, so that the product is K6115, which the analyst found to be 153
